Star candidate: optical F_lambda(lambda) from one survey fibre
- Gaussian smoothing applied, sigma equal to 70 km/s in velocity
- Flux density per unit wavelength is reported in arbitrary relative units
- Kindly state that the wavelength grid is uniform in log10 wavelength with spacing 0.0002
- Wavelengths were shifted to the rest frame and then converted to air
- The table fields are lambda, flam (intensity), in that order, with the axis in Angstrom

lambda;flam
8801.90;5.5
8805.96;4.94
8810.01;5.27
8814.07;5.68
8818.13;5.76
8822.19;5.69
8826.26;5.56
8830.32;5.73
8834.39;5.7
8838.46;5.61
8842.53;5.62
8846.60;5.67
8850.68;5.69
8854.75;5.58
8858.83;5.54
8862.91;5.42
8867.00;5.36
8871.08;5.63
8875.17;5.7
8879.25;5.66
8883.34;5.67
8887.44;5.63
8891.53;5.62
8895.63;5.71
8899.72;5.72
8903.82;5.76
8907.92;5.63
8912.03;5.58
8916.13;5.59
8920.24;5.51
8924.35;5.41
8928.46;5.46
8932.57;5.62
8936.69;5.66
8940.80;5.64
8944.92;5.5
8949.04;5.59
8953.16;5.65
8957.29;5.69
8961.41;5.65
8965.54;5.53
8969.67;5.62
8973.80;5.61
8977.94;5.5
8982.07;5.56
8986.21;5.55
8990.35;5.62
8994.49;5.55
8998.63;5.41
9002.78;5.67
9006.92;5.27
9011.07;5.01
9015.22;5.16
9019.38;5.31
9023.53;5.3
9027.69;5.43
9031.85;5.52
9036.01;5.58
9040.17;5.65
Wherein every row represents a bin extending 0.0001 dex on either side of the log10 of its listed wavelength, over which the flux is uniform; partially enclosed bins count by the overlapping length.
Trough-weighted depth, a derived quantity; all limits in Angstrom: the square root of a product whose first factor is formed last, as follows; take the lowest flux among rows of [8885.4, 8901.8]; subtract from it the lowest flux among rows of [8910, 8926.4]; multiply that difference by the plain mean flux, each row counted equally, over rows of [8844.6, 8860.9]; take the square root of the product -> 1.1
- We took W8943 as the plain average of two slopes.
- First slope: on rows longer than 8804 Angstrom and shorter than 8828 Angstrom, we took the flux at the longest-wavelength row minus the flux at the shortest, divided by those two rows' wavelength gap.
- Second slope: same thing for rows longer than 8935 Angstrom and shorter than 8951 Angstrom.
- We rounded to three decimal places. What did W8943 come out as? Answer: 0.012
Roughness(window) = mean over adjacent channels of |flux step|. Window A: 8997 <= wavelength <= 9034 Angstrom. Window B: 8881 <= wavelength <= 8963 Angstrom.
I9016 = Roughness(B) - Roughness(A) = -0.12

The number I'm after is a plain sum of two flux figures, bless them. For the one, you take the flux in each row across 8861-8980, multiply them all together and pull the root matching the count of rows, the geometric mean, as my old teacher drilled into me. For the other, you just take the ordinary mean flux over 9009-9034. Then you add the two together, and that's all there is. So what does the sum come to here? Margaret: 10.9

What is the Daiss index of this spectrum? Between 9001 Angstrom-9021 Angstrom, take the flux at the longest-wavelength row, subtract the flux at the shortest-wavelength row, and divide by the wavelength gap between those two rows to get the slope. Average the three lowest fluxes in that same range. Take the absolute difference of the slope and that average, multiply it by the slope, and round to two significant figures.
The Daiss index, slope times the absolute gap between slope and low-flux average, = -0.11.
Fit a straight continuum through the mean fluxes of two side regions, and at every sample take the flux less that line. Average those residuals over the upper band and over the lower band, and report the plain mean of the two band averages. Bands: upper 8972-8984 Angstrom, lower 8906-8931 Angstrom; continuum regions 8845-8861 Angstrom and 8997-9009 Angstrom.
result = 0.031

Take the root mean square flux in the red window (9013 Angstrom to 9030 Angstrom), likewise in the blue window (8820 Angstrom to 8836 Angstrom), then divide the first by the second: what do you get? 0.93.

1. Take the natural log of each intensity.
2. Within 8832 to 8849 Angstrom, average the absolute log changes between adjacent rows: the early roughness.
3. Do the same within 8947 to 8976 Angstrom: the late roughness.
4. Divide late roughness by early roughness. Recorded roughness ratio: 1.2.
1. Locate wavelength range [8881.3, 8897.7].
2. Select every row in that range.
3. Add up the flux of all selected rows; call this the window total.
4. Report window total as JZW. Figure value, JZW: 22.6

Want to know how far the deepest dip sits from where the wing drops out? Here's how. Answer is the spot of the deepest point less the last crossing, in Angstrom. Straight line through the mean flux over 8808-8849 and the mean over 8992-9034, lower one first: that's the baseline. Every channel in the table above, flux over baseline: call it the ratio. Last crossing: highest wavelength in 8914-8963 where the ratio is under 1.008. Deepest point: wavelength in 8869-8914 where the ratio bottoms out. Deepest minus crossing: -73.8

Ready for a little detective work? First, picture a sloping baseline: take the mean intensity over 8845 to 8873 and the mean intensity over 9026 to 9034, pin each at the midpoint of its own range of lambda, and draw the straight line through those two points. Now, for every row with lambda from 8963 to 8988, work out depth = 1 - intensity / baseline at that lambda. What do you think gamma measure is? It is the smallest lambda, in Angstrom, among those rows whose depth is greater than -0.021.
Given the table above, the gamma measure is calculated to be 8965.54 Angstrom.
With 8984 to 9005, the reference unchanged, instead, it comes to 8986.21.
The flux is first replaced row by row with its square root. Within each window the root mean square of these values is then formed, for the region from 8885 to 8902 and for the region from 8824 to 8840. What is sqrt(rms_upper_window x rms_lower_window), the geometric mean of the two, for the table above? 2.38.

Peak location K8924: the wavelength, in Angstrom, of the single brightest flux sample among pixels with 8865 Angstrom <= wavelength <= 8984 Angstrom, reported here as 8903.82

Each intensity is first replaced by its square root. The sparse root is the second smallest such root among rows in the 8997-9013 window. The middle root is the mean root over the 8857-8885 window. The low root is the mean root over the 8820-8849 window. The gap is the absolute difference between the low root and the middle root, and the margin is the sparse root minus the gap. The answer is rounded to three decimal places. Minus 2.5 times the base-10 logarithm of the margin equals -0.894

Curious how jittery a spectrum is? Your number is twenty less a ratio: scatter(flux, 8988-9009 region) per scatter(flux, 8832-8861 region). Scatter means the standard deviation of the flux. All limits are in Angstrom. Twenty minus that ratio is 17.3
